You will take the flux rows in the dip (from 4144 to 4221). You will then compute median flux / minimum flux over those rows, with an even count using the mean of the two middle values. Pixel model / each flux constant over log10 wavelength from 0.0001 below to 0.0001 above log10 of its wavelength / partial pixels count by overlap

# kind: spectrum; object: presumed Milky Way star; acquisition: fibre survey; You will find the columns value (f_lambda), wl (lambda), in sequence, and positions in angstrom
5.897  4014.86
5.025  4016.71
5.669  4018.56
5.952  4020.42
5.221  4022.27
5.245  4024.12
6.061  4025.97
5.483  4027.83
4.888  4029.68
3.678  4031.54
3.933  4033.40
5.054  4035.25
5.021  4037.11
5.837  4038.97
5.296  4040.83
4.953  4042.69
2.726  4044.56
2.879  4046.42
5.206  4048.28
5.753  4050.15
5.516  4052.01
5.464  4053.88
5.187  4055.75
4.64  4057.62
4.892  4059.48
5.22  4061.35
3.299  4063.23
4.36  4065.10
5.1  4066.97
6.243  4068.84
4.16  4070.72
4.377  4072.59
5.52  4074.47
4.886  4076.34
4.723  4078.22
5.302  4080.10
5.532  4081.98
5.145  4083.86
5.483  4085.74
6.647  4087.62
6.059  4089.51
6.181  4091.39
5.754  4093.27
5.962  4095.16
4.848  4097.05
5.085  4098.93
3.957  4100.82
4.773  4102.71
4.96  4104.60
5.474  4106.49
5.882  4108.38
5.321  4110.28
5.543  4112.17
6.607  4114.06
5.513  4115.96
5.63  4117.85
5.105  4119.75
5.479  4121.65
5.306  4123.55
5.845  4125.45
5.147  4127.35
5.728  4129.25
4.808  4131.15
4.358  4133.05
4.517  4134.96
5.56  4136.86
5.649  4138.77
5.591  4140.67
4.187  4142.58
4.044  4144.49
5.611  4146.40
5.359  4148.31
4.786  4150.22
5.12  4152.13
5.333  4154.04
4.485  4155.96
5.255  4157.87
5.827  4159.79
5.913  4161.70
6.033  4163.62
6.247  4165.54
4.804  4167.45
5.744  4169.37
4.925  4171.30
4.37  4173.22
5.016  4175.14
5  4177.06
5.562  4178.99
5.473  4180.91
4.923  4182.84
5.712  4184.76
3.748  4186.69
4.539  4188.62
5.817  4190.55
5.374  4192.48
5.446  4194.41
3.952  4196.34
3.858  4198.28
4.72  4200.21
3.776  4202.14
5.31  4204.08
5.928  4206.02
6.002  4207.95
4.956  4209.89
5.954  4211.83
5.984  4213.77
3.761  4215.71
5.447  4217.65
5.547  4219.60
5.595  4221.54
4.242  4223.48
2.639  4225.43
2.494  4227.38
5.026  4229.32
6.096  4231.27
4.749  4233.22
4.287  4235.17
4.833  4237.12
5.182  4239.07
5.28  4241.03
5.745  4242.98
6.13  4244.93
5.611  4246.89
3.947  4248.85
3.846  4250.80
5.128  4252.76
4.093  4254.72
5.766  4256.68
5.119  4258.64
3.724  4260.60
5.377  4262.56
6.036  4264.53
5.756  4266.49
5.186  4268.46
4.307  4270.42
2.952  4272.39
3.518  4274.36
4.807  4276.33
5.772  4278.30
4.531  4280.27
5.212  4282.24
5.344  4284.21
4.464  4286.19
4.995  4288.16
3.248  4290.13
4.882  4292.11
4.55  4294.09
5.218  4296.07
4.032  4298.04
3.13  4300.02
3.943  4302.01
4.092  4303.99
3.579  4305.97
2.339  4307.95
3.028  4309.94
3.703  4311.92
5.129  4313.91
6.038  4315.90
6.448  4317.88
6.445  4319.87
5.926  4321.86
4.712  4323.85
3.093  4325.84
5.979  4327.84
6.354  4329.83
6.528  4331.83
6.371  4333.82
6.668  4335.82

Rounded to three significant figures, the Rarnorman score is 1.42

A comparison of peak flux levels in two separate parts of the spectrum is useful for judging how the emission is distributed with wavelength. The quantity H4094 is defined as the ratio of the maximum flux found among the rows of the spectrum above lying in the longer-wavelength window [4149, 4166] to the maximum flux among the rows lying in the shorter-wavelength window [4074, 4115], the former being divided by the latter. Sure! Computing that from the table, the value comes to 0.940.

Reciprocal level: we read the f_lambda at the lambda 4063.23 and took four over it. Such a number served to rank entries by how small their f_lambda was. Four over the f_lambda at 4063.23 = 1.212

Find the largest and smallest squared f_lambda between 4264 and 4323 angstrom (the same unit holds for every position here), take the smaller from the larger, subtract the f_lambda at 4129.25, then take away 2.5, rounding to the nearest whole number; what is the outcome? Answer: 28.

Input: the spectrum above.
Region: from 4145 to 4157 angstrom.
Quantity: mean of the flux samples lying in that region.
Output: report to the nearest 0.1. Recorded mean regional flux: 5.1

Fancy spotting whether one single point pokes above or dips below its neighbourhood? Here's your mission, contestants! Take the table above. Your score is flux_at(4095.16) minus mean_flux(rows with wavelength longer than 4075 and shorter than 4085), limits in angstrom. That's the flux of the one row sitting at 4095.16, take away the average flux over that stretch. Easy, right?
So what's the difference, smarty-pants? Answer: 0.8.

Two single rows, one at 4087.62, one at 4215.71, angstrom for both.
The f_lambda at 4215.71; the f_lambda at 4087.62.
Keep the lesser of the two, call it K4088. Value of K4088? 3.8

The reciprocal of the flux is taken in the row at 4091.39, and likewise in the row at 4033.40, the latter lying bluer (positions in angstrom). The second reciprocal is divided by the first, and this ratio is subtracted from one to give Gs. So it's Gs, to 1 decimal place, -0.6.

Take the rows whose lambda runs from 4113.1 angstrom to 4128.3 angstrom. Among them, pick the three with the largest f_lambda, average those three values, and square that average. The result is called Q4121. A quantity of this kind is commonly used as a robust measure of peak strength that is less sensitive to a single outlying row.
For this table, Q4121 36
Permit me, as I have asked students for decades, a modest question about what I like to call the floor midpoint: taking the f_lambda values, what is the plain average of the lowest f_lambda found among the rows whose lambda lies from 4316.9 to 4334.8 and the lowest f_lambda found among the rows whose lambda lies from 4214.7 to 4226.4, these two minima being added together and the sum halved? 2.9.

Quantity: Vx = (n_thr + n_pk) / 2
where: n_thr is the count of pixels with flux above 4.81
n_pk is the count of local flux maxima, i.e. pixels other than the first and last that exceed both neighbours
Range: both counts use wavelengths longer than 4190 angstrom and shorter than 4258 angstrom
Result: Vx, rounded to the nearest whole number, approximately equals 15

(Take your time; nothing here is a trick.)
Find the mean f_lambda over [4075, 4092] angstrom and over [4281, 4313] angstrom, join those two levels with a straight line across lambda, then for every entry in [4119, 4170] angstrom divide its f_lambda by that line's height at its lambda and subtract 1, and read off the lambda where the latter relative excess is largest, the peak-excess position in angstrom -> 4165.54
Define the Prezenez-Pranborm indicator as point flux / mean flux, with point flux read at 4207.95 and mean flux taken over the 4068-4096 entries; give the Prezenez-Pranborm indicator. 1.10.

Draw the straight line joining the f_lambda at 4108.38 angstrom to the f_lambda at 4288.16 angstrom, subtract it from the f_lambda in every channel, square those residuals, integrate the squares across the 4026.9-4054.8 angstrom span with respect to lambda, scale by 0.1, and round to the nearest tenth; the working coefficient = 8.4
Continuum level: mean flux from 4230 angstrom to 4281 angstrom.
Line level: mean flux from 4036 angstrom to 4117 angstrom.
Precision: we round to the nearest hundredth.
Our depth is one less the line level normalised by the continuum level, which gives -0.05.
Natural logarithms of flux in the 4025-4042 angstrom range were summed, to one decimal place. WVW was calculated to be 14.4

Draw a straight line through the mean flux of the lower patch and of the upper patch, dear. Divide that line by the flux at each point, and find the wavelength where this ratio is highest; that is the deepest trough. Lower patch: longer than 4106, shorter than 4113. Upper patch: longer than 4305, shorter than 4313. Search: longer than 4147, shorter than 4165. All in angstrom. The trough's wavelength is 4155.96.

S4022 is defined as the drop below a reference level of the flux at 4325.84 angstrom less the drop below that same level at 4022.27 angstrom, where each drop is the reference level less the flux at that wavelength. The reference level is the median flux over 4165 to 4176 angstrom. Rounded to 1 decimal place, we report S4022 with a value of 2.1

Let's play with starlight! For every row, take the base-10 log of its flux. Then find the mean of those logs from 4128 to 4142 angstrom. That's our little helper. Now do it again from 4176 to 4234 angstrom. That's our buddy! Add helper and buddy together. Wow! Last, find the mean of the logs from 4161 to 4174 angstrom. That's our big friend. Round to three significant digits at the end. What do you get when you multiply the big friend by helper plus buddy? 1.02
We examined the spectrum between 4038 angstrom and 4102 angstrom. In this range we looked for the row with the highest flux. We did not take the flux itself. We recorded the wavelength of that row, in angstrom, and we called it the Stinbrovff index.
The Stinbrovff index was 4087.62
